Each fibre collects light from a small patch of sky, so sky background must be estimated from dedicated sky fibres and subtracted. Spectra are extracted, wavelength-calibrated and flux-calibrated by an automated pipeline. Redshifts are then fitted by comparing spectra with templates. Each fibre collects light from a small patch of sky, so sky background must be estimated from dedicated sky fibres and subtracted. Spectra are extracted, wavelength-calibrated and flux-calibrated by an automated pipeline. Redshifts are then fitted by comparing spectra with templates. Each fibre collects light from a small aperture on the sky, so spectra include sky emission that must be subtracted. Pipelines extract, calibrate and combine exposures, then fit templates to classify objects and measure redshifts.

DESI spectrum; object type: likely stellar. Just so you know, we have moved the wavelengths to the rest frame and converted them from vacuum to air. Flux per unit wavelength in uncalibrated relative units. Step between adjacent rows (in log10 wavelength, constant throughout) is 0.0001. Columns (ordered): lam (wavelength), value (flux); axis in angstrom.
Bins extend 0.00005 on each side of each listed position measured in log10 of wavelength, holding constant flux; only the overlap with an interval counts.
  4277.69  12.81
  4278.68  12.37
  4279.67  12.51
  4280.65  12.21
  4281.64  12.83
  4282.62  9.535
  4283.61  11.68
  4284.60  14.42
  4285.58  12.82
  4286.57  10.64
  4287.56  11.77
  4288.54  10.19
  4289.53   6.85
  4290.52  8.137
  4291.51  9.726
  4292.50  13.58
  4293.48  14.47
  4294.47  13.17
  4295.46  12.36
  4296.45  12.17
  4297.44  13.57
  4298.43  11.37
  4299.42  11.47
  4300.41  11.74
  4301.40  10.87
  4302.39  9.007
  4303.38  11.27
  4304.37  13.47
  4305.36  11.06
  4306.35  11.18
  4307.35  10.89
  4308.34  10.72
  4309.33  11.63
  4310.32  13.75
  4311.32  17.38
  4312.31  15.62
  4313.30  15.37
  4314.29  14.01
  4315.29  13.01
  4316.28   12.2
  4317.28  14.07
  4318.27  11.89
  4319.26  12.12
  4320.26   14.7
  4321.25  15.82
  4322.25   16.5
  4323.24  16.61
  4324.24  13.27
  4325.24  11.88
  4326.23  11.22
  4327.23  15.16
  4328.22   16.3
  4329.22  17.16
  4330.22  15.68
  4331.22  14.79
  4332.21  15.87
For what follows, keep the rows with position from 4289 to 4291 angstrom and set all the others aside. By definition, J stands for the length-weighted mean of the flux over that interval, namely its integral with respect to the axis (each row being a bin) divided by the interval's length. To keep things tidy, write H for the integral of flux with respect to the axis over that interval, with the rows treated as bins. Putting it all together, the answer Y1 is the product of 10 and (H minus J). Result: 75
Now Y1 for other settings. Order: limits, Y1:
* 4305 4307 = 111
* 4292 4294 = 140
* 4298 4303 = 436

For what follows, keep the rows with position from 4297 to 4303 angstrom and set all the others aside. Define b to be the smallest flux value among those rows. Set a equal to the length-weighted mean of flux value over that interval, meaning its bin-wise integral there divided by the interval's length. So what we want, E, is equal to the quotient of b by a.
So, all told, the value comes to 0.80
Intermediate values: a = 11.3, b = 9.007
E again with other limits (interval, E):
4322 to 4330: 0.76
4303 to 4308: 0.94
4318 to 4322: 0.86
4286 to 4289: 0.93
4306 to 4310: 0.96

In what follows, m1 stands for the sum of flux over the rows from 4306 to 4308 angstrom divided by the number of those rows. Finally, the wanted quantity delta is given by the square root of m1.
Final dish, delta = 3.3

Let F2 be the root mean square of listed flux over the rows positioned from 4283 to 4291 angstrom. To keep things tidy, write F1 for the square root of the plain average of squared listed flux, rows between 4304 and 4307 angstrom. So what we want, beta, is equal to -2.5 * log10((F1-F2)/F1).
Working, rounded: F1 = 11.95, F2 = 11.1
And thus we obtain 2.8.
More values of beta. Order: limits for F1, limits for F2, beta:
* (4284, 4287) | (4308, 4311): 3.3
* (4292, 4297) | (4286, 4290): 1.6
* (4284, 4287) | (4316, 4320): 5.1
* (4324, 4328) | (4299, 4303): 2.0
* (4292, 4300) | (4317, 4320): 5.5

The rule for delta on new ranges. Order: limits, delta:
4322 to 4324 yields 4.1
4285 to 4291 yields 3.2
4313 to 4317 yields 3.7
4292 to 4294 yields 3.7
